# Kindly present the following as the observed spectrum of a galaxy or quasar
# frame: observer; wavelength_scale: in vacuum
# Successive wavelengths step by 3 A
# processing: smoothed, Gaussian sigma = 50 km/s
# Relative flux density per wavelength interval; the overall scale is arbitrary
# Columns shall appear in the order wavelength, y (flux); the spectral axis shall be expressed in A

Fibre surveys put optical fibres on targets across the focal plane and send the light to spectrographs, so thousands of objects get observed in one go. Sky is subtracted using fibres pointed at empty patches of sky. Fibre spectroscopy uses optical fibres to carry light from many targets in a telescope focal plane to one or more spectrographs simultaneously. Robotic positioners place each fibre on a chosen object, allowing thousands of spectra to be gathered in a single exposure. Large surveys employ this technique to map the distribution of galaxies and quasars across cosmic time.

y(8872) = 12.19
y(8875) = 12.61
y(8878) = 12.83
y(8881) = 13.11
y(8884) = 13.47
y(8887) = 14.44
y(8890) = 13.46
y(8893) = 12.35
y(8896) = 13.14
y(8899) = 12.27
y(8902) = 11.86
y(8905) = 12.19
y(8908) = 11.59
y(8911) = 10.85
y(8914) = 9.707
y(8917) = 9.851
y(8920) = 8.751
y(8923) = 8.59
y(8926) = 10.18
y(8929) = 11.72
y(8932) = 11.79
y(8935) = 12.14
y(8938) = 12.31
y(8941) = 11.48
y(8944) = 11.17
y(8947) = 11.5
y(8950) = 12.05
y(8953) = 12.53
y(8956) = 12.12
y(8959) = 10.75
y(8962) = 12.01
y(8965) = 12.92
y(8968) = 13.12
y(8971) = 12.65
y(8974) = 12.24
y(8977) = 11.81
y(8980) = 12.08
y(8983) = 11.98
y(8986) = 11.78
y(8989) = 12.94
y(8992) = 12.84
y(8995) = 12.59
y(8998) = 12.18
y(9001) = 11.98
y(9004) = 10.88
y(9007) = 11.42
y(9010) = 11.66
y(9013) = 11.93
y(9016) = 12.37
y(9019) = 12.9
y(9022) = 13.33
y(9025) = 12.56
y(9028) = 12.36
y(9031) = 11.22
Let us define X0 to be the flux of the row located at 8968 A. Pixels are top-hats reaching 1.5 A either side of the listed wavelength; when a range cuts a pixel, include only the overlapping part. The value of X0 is 13.12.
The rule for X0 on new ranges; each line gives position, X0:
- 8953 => 12.53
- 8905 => 12.19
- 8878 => 12.83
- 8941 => 11.48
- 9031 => 11.22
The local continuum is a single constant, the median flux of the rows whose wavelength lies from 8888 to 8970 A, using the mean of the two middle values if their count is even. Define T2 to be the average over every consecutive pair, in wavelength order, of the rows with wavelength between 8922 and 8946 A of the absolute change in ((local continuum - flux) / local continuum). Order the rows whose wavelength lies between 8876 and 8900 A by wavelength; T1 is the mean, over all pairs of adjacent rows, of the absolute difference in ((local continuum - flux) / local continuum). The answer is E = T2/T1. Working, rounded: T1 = 0.065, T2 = 0.059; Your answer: 0.91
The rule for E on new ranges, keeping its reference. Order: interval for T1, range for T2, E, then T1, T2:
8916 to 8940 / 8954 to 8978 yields 1.01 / 0.060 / 0.061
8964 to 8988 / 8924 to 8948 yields 1.73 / 0.025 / 0.043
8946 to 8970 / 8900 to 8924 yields 0.81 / 0.062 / 0.051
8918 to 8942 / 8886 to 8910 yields 1.08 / 0.057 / 0.061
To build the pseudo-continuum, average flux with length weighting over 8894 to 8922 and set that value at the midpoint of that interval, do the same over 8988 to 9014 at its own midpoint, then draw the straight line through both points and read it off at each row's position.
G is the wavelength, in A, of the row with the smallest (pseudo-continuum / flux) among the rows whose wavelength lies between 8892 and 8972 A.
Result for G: 8896 A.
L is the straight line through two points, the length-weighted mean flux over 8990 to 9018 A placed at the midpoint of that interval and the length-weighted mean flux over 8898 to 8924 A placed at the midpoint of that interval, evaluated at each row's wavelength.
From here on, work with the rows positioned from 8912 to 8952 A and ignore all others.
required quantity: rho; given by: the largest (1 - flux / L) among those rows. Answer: 0.21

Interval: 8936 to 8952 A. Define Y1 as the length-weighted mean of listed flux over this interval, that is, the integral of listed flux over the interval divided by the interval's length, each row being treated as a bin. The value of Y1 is 11.7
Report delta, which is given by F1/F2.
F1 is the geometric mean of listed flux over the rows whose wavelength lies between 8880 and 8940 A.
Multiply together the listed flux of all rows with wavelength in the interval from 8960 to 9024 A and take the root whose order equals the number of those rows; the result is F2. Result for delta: 0.95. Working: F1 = 11.6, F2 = 12.3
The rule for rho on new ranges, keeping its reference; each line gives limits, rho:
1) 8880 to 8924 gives 0.21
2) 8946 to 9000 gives 0.05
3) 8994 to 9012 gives 0.09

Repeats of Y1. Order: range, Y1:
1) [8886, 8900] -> 13.1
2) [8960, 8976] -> 12.5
